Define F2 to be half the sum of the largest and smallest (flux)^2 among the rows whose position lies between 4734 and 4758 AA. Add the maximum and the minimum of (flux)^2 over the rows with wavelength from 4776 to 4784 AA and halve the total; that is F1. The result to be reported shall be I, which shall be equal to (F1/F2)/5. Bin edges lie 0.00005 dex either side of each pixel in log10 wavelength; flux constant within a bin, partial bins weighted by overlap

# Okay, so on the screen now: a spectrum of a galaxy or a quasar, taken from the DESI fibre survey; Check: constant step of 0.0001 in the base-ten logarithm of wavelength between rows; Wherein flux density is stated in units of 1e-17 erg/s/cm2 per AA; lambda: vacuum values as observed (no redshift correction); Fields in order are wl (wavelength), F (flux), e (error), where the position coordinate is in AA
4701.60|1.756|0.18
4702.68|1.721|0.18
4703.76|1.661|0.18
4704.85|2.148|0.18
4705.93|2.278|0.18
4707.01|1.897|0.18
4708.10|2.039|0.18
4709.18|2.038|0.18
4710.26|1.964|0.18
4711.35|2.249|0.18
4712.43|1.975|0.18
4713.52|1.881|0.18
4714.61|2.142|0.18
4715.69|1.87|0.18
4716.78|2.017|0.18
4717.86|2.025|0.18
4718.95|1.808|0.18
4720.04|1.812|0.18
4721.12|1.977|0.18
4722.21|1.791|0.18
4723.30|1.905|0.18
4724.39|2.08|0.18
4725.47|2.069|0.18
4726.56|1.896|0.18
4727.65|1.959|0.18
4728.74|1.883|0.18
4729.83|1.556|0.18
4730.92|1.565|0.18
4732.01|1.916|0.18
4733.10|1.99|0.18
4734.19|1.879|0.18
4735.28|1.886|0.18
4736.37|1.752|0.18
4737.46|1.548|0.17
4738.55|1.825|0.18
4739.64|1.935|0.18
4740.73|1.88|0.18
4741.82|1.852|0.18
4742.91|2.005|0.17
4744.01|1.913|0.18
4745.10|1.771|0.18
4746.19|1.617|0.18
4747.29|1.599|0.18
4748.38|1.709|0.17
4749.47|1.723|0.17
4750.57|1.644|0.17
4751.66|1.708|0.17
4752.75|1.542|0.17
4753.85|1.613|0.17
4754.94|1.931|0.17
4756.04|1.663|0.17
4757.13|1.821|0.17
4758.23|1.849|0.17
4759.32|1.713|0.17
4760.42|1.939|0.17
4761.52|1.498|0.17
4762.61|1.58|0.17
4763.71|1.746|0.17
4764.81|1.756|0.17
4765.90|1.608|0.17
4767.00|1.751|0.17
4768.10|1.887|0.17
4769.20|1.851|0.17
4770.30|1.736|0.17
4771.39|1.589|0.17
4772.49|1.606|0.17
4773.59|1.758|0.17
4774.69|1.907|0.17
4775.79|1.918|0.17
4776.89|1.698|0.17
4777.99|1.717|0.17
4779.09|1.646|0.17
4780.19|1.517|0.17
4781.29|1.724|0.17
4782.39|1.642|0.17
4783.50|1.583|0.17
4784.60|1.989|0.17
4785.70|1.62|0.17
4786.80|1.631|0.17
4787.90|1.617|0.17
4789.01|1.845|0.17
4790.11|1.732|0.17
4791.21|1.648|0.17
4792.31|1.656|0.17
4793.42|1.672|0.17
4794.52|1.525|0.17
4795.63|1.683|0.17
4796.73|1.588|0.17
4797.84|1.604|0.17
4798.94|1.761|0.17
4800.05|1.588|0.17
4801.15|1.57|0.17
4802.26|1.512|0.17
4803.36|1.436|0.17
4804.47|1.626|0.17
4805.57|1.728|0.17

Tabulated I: 0.16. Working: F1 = 2.64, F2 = 3.20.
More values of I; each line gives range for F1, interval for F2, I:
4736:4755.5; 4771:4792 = 0.20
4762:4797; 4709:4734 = 0.17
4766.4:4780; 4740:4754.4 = 0.19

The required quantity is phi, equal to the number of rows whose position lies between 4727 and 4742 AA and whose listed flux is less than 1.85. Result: 5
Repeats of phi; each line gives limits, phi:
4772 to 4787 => 11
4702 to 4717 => 2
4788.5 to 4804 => 14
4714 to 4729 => 3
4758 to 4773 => 11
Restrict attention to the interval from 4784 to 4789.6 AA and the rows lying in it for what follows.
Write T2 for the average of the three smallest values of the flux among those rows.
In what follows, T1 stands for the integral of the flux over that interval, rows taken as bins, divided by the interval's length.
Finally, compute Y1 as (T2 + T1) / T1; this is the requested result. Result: 1.93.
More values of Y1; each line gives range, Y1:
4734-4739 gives 1.96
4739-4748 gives 1.91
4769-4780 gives 1.93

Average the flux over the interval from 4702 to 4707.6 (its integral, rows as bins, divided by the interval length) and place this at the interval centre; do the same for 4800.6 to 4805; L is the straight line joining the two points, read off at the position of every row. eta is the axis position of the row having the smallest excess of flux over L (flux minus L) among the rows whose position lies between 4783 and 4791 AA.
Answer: 4783.50 AA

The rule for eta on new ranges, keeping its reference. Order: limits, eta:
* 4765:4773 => 4765.90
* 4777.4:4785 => 4780.19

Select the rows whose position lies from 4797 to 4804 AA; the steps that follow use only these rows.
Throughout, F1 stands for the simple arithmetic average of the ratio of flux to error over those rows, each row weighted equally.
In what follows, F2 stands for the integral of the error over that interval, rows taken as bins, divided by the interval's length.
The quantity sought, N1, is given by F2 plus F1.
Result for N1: 9.5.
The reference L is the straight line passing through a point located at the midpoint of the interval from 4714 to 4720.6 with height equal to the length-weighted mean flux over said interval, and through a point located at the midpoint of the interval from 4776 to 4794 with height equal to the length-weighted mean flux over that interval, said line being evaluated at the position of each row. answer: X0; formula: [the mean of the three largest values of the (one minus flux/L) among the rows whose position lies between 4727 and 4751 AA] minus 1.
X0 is -0.82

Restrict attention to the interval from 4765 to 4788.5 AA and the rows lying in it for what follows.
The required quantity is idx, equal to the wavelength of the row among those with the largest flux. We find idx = 4784.60 AA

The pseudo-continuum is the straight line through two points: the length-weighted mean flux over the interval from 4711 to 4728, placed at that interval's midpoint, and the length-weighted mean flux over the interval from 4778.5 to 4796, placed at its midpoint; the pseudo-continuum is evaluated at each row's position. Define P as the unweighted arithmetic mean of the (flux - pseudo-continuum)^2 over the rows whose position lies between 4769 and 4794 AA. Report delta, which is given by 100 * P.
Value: 1.4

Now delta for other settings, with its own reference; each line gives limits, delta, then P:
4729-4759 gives 2.9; 0.029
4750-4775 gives 2.1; 0.021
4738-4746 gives 0.5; 0.005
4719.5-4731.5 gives 3.1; 0.031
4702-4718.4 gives 3.0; 0.030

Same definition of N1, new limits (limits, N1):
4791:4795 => 9.7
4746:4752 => 9.8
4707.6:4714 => 11.4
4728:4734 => 10.1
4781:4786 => 10.2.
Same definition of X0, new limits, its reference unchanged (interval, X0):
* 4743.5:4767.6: -0.86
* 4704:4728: -0.93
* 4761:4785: -0.87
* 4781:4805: -0.91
